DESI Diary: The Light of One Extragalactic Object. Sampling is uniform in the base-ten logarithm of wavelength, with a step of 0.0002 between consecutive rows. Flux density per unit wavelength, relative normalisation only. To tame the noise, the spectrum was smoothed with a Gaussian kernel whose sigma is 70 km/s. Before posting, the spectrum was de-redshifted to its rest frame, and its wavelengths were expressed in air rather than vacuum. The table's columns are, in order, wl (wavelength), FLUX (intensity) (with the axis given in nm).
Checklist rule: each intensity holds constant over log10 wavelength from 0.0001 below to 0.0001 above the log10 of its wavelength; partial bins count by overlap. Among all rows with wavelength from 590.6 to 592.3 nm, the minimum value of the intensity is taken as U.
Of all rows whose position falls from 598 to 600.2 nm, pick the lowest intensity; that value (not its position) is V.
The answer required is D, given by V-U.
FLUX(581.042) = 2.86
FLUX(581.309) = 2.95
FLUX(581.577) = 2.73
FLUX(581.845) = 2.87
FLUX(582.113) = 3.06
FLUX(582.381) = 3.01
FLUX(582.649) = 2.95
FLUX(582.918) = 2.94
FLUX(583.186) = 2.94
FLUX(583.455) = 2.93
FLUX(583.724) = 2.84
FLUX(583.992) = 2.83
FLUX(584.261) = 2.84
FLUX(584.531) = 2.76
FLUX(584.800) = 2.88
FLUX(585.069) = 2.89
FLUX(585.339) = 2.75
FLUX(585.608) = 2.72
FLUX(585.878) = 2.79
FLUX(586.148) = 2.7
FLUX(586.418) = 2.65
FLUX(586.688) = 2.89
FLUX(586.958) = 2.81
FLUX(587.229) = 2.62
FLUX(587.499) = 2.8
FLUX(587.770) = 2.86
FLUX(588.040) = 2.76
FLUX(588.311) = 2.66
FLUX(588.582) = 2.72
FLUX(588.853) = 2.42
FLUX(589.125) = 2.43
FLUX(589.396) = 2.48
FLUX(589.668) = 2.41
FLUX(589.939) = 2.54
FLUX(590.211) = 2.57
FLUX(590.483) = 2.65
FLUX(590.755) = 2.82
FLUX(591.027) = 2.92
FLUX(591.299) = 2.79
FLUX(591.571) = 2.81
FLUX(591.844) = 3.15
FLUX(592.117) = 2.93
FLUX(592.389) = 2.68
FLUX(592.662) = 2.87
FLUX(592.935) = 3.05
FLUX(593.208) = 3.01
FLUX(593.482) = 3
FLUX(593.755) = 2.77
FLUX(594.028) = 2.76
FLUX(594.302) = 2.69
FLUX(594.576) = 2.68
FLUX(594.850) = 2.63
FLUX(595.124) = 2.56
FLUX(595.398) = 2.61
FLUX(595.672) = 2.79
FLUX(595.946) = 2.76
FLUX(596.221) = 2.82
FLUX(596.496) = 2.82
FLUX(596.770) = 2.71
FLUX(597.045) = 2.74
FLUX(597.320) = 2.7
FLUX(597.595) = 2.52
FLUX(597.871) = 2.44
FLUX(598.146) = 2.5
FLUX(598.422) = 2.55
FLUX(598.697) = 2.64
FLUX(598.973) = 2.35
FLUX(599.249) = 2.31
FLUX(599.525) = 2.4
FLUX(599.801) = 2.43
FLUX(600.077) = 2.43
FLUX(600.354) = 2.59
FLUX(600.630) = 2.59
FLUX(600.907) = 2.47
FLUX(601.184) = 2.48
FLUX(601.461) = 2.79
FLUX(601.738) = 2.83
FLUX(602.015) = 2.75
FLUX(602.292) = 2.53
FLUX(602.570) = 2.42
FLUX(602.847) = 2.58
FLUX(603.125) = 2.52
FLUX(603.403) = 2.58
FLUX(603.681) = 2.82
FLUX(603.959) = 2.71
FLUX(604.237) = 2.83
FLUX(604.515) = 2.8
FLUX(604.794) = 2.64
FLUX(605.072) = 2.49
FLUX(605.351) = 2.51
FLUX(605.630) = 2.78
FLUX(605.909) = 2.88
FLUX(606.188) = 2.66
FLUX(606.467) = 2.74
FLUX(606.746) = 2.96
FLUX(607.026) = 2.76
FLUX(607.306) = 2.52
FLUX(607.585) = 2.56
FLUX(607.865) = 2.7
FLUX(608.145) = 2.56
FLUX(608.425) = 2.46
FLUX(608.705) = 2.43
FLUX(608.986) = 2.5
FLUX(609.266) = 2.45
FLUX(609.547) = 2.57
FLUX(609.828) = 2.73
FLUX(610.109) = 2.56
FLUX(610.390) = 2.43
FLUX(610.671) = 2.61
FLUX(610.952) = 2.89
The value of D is -0.5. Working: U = 2.79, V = 2.31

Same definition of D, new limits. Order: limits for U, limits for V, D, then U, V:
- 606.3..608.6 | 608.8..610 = 0.0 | 2.46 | 2.45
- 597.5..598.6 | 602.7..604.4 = 0.1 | 2.44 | 2.52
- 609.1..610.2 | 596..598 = 0.0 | 2.45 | 2.44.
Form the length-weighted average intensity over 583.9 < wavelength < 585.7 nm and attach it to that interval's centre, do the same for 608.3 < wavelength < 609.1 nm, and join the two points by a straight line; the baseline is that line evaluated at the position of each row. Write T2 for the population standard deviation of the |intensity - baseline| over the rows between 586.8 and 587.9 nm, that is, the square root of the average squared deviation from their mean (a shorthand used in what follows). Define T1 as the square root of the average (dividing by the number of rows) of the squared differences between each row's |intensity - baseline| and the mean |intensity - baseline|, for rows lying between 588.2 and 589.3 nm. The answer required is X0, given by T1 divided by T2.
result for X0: 2.5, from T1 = 0.131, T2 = 0.05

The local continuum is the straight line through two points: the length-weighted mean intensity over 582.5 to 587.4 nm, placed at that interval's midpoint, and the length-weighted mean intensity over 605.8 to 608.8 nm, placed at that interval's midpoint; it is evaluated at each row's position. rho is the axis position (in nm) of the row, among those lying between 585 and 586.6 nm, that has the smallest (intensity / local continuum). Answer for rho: 586.418 nm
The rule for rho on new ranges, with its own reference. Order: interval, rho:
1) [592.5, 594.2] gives 594.028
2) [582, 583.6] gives 583.455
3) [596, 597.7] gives 597.595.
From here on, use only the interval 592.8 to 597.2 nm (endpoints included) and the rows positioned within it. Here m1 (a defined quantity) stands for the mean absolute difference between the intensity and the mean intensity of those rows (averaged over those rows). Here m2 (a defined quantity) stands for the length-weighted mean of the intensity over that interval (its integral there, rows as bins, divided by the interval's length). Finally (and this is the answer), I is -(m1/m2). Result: -0.038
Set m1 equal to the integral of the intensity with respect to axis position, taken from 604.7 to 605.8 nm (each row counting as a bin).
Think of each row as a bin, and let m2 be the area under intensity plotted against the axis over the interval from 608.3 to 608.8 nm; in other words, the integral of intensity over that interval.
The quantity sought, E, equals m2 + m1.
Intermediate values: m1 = 2.9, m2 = 1.2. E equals 4.1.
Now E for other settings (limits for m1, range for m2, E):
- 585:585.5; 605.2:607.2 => 6.9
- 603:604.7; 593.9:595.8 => 9.7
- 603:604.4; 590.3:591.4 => 6.8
